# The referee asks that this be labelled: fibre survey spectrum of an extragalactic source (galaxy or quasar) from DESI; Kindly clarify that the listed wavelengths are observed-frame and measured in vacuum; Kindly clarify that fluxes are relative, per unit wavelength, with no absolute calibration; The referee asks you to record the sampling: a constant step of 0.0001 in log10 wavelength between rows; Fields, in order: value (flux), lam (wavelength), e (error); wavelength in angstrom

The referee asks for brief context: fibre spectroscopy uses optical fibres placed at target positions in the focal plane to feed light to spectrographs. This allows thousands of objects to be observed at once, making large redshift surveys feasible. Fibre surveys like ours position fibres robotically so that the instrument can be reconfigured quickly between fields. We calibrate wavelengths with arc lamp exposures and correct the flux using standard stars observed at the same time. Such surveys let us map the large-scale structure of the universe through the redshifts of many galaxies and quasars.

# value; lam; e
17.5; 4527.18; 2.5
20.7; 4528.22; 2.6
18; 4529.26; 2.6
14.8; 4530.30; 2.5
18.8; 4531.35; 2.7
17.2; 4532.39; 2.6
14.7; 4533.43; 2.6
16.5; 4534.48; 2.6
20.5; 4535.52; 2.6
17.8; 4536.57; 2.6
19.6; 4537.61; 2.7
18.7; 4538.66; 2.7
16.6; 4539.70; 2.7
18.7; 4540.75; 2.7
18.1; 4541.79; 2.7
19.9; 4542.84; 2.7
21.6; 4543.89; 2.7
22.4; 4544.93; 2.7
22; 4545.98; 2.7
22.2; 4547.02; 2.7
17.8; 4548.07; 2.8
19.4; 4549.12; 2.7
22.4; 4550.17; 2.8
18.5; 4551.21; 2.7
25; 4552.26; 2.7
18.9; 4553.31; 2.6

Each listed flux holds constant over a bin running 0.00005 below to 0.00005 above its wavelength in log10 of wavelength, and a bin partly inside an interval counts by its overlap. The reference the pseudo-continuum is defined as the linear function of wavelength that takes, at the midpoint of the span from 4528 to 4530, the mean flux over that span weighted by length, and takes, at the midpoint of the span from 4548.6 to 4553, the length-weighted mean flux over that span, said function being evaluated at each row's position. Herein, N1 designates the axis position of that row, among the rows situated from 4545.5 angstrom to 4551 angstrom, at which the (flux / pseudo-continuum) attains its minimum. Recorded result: 4548.07 angstrom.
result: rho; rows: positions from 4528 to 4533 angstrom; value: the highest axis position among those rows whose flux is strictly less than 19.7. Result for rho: 4532.39 angstrom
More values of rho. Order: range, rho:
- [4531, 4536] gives 4534.48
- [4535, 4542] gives 4541.79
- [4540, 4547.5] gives 4541.79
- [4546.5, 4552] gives 4551.21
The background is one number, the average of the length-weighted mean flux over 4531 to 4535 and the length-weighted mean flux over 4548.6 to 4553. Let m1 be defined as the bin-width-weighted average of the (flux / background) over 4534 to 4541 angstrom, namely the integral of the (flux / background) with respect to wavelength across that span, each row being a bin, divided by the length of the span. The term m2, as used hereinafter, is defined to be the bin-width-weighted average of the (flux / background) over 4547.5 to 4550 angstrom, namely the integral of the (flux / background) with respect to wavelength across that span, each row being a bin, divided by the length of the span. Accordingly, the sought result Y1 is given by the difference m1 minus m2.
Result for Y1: -0.04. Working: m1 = 0.97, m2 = 1.01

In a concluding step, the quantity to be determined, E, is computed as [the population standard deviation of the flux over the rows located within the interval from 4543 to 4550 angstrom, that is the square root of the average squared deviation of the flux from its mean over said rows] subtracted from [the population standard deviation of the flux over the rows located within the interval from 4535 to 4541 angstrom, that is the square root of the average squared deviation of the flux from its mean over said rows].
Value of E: -0.47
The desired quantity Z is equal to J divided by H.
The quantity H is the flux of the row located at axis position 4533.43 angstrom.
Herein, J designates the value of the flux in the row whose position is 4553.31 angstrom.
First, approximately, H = 14.7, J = 18.9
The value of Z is 1.29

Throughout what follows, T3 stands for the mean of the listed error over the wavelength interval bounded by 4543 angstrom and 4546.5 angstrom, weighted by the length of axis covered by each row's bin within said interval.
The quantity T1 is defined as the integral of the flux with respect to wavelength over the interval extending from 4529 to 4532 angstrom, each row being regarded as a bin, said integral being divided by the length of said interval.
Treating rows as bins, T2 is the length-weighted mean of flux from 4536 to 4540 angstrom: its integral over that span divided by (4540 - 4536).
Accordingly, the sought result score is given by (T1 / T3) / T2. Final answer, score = 0.347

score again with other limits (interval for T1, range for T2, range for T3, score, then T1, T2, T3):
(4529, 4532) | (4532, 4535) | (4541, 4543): 0.394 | 17.1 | 16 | 2.70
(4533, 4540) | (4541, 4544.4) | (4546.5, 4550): 0.330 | 17.8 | 20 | 2.74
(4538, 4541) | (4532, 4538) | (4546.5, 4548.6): 0.370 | 18.0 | 18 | 2.75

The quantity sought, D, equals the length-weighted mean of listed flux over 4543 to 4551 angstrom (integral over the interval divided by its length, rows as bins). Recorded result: 21.0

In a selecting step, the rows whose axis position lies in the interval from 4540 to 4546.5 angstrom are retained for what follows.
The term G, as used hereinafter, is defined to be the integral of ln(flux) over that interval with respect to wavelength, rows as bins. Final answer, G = 20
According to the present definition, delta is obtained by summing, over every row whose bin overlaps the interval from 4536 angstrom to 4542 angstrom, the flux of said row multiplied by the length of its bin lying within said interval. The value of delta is 110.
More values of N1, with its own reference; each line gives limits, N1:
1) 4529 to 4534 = 4533.43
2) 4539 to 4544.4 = 4539.70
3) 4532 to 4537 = 4533.43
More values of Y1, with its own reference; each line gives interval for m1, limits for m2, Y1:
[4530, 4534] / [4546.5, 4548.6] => -0.19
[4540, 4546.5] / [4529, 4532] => 0.17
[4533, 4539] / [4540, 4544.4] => -0.07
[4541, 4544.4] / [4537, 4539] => 0.03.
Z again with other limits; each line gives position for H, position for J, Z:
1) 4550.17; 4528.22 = 0.92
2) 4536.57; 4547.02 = 1.25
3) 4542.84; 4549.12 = 0.97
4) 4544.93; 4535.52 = 0.92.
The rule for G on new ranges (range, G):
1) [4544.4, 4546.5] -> 7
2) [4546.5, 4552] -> 17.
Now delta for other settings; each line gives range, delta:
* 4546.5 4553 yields 135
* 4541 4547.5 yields 136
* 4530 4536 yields 103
